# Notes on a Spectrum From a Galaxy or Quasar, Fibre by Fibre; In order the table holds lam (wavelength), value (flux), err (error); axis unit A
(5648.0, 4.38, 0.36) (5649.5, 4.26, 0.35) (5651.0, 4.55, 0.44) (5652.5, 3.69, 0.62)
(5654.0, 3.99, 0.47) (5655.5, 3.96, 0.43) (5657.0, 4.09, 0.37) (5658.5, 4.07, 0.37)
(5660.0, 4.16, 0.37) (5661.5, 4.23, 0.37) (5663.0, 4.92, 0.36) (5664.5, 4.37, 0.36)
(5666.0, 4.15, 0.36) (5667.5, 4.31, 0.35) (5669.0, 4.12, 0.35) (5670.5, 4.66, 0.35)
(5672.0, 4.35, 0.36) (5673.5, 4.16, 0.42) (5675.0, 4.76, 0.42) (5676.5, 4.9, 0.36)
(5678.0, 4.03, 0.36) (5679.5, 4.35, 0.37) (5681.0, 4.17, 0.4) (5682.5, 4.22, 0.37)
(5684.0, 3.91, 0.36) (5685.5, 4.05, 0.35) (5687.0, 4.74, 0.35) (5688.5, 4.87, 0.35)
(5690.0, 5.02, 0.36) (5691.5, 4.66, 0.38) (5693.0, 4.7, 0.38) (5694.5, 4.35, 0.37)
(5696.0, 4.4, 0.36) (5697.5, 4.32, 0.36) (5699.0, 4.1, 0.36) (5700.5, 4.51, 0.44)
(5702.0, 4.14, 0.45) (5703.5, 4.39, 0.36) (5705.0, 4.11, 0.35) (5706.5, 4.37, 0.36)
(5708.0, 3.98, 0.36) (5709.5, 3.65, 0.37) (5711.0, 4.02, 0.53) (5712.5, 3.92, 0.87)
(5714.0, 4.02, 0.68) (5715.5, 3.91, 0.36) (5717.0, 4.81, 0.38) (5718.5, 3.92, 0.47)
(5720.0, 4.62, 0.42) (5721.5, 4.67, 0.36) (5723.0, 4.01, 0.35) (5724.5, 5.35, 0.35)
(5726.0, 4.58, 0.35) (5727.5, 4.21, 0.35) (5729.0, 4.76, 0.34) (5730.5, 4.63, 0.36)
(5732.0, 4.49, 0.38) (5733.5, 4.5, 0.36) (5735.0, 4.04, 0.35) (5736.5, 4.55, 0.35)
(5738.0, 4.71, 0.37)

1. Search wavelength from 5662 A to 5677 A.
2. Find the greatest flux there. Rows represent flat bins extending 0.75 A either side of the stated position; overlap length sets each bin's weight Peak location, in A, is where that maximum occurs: 5663.0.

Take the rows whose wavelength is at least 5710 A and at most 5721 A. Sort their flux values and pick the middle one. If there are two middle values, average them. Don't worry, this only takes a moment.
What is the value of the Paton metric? 4.0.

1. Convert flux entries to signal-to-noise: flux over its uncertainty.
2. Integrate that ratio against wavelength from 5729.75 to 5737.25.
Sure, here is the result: 93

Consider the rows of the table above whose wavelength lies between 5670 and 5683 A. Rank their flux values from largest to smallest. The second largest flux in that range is 4.76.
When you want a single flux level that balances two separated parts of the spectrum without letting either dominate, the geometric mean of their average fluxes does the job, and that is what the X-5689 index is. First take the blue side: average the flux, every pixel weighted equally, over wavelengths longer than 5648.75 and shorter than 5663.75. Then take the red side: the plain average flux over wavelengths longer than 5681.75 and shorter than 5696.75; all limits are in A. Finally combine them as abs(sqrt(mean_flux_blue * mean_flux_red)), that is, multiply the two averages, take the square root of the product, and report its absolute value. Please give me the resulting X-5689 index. 4.339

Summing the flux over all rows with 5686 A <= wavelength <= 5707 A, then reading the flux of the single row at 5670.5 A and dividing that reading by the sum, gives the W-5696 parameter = 0.0743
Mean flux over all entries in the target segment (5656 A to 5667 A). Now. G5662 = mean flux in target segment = 4.28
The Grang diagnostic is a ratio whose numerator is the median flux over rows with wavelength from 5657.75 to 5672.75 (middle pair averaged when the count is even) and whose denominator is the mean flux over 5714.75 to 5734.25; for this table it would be 0.95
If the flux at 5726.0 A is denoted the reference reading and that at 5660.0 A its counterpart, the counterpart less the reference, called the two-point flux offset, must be -0.42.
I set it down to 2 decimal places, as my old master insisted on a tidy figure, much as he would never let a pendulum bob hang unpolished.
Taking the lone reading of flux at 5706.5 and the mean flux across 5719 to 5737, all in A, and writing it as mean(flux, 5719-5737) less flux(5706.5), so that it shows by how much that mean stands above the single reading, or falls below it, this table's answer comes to 0.16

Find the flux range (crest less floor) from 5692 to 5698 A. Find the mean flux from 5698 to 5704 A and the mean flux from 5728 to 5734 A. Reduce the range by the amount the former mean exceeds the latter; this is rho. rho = 0.7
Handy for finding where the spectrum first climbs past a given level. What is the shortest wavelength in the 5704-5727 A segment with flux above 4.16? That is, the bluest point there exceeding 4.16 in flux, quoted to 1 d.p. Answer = 5706.5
